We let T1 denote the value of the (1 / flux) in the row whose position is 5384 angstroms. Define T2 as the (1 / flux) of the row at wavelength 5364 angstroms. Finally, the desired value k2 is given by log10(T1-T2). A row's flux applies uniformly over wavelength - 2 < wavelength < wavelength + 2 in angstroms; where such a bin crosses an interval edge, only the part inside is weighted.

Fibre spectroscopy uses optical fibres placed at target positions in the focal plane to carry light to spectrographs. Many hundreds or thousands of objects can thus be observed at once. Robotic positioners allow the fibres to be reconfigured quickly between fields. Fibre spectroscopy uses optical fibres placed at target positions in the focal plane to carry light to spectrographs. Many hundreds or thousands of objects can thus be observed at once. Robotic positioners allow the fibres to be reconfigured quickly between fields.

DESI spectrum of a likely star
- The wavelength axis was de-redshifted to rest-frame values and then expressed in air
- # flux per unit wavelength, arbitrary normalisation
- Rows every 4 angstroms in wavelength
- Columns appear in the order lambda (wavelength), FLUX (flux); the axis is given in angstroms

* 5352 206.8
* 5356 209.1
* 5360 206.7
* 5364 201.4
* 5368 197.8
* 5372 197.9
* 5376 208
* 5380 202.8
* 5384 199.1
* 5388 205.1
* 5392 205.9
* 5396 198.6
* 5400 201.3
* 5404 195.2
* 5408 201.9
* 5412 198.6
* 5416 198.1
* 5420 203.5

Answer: -4.24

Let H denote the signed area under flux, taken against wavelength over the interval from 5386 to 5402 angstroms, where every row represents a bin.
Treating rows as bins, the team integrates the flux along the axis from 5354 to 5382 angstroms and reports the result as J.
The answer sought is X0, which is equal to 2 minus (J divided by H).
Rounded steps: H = 3244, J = 5695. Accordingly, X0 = 0.2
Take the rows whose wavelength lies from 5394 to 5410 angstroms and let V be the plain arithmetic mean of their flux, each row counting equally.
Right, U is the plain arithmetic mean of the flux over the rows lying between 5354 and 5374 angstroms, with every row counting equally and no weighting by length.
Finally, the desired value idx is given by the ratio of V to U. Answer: 0.98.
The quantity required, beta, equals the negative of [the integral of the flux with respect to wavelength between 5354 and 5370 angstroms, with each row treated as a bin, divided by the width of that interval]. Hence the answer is -204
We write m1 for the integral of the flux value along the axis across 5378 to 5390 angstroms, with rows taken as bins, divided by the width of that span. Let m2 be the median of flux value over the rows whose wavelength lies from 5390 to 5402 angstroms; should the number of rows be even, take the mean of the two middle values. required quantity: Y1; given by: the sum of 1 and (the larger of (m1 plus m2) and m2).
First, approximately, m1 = 202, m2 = 201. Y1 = 404.6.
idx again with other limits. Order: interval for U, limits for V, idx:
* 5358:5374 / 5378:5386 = 1.00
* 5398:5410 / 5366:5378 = 1.01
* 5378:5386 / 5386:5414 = 1.00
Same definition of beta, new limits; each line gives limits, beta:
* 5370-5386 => -202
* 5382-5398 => -202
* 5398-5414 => -199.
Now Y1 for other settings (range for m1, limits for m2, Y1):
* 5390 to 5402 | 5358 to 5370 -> 404.3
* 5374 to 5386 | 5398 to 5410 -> 405.6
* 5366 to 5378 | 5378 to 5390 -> 405.0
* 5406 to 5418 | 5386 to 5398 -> 405.6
